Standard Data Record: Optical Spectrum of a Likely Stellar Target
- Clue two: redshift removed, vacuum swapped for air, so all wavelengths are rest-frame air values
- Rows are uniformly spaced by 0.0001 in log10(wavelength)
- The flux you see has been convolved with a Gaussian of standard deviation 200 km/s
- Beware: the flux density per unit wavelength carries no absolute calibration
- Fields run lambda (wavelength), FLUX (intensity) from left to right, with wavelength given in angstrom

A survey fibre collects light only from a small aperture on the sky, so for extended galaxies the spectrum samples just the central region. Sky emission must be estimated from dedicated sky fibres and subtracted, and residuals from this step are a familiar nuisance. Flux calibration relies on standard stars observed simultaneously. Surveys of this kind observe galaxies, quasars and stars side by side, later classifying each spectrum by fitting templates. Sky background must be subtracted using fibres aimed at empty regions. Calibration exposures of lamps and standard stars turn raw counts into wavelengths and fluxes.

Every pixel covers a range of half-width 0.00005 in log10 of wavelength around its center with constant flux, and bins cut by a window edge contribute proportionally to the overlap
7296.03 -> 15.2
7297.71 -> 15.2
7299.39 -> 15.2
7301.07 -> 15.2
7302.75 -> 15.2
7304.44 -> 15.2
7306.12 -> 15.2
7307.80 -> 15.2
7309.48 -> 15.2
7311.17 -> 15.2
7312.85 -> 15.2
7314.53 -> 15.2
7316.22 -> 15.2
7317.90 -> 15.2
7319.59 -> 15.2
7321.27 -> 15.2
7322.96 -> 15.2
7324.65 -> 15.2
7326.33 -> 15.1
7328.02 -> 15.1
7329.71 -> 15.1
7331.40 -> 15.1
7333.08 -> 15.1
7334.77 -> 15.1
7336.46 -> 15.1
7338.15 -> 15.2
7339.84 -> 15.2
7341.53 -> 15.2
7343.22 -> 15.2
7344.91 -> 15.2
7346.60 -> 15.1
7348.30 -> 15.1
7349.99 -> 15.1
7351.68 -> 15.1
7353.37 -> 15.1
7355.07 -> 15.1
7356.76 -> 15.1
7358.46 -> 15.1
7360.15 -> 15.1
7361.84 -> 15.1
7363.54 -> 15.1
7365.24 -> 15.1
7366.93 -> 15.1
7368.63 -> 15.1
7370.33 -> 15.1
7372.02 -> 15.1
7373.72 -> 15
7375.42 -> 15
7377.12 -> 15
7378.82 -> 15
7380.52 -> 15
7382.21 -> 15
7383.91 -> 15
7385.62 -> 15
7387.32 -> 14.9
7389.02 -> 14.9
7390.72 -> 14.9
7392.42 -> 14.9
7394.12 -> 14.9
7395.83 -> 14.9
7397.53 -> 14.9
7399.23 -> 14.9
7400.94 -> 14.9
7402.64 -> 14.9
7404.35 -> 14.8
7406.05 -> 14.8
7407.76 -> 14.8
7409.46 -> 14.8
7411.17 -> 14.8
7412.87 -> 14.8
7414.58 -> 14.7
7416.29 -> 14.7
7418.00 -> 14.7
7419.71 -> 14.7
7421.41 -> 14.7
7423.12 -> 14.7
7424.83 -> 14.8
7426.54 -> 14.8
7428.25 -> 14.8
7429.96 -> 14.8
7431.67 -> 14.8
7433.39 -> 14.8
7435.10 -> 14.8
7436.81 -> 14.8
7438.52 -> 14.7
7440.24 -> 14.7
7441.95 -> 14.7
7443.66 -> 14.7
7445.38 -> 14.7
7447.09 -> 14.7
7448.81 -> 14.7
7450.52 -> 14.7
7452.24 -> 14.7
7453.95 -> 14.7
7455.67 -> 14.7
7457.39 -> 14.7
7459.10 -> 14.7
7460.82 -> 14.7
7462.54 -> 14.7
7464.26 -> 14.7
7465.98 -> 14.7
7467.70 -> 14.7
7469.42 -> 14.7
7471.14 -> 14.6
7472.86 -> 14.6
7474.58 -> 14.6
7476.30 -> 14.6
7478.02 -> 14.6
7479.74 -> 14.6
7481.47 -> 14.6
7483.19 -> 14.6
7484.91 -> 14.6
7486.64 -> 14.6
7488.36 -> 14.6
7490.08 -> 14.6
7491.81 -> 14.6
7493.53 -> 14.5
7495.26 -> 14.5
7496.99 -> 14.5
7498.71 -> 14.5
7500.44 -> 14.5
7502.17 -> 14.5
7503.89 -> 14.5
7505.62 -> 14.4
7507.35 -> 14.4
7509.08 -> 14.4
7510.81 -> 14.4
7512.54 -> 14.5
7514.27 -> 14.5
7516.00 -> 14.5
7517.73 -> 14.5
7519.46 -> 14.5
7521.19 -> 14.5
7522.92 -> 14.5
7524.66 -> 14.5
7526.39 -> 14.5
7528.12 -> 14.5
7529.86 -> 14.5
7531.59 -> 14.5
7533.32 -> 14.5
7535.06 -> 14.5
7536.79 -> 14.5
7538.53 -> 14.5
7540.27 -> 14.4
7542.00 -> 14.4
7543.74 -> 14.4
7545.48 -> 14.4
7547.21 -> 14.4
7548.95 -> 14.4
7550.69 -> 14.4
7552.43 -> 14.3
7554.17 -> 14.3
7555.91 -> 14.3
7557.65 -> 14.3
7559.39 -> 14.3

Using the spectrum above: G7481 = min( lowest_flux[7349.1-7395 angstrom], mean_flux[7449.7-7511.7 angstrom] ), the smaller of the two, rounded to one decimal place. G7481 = 14.6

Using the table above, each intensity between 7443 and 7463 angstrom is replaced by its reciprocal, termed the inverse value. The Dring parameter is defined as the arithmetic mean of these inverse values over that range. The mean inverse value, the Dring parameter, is 0.0680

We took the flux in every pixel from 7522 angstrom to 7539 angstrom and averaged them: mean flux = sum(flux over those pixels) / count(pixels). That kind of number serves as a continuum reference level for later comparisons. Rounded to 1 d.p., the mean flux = 14.5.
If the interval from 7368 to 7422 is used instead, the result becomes 14.9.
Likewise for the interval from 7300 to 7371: 15.1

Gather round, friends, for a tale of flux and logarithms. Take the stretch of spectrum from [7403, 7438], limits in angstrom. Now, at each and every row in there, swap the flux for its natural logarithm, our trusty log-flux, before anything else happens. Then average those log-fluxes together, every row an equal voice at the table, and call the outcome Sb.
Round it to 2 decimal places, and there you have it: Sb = 2.69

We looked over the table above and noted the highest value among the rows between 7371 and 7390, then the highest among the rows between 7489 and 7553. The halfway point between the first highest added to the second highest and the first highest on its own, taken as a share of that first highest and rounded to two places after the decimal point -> 1.48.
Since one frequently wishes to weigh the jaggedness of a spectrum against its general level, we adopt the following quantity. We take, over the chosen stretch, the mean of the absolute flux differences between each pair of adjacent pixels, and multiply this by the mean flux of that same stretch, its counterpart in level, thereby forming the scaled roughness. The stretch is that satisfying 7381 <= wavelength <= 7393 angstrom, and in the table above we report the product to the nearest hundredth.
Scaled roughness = 0.25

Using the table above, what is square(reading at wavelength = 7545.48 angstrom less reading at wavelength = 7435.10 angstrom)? 0.16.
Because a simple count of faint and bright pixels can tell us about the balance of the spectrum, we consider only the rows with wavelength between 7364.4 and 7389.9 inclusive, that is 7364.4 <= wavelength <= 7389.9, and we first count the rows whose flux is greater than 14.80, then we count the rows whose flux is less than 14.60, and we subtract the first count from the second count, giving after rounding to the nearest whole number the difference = -15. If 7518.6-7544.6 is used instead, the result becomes 15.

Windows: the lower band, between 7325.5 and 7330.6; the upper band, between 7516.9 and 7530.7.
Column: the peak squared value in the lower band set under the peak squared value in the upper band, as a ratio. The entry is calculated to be 0.922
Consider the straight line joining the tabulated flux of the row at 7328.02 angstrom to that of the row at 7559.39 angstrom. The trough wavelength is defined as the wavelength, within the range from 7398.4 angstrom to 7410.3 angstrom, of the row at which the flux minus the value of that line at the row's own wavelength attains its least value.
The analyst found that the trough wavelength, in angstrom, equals 7404.35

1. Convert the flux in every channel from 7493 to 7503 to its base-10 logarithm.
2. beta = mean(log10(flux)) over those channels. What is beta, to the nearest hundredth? 1.16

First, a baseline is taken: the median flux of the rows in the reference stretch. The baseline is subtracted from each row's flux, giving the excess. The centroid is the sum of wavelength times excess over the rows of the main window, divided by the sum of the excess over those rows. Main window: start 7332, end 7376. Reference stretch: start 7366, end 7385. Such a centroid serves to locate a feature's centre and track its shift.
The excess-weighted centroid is 7350.6 angstrom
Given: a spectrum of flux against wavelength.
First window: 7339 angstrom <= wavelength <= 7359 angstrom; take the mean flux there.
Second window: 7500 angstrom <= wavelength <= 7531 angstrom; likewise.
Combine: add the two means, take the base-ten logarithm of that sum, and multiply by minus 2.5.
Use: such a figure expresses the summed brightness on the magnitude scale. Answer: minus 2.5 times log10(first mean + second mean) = -3.68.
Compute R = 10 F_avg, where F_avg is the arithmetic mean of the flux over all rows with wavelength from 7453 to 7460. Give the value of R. 147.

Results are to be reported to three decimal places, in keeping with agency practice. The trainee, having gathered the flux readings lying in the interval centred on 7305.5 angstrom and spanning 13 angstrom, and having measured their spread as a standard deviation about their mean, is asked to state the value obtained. 0.000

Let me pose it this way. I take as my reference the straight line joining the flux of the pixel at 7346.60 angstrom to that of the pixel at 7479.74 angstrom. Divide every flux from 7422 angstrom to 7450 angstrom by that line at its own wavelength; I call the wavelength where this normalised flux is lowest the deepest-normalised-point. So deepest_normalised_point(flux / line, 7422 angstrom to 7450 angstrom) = 7423.12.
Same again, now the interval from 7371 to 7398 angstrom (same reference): 7387.32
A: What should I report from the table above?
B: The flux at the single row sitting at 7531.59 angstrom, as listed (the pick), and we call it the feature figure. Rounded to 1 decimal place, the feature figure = 14.5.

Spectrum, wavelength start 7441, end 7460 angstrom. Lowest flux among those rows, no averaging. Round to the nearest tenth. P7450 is 14.7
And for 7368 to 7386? 15.0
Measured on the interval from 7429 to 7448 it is 14.7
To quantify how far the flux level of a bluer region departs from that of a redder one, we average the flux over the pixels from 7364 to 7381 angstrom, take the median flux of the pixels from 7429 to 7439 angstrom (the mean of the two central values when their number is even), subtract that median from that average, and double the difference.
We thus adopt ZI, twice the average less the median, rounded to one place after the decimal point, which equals 0.5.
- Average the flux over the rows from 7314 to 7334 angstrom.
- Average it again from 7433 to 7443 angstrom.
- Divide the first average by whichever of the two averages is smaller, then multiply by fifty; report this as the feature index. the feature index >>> 51.4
